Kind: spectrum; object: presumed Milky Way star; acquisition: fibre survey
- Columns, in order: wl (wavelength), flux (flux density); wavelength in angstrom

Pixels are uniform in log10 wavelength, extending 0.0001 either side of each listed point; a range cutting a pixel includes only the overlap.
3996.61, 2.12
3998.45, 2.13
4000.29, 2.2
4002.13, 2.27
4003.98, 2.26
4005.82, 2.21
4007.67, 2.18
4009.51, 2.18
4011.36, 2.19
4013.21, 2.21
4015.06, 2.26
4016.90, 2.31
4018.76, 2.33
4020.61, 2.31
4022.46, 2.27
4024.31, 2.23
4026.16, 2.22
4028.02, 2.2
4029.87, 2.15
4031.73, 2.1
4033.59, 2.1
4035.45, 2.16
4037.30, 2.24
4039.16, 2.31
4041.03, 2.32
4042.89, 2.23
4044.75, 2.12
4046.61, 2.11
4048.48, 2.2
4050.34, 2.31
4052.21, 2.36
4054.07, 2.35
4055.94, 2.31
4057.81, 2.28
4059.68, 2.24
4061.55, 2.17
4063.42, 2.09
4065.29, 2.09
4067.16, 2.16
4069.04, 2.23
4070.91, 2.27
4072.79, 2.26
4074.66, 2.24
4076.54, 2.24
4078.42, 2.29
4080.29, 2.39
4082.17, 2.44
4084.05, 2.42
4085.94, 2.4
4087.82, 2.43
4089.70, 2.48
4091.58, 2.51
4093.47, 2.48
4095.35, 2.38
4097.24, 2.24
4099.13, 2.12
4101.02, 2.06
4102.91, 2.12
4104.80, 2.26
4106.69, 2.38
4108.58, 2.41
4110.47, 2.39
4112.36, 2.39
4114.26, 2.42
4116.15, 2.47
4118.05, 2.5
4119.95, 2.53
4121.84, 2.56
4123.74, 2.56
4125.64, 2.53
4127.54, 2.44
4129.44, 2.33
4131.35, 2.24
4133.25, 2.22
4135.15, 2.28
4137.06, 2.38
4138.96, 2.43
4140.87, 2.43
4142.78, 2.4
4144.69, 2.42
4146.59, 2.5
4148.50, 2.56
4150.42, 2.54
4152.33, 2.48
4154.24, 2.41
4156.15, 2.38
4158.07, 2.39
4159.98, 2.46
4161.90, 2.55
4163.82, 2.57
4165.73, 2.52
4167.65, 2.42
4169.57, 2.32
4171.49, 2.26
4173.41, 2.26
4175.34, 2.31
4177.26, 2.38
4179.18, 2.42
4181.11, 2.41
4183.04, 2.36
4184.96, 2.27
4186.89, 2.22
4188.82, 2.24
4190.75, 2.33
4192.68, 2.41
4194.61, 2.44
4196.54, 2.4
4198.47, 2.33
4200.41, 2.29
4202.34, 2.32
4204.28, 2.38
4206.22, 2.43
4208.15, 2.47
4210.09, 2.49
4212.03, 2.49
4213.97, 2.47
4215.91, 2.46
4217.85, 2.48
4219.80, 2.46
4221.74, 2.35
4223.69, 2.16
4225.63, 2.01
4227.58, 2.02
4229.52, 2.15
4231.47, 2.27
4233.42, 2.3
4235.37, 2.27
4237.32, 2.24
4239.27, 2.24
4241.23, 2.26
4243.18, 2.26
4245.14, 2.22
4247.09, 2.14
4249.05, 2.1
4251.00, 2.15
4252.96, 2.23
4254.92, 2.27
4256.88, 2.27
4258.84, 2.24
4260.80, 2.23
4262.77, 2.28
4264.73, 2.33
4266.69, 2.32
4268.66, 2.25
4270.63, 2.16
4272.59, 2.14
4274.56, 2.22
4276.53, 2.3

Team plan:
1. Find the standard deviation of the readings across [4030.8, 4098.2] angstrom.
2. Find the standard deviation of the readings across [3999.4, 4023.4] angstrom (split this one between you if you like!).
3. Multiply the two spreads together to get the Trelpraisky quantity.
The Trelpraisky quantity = 0.006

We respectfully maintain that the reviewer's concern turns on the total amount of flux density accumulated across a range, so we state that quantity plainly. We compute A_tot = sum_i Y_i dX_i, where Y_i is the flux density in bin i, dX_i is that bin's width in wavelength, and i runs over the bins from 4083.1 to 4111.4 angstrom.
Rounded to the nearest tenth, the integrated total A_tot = 66.2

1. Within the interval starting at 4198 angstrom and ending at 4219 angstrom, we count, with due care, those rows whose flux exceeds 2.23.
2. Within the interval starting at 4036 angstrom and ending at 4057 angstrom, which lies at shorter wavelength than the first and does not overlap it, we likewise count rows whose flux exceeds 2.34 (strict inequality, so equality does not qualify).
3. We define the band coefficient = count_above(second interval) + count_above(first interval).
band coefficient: 13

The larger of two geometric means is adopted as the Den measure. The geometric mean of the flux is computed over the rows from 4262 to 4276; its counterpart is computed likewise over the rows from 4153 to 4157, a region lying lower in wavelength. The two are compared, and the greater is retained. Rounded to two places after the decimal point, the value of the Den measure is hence 2.39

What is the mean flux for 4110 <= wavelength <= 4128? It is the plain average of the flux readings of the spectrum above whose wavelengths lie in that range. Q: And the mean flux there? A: 2.48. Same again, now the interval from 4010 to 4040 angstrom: 2.22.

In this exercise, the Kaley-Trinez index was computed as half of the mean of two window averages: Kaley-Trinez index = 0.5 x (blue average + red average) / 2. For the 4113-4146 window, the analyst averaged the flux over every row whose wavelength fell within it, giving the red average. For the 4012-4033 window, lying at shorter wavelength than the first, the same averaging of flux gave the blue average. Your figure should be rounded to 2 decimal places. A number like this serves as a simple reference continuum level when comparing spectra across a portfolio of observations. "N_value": 1.16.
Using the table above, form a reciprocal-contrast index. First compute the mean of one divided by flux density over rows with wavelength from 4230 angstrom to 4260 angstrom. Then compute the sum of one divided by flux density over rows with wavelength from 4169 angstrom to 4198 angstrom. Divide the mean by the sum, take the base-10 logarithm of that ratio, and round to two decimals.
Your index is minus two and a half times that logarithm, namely 2.89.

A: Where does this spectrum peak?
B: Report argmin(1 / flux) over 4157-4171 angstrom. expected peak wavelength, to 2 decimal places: 4163.82 angstrom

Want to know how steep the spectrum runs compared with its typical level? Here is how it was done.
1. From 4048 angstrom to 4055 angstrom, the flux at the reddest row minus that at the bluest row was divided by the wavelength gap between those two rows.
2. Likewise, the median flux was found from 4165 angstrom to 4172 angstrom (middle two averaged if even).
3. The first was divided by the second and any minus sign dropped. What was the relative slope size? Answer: 0.011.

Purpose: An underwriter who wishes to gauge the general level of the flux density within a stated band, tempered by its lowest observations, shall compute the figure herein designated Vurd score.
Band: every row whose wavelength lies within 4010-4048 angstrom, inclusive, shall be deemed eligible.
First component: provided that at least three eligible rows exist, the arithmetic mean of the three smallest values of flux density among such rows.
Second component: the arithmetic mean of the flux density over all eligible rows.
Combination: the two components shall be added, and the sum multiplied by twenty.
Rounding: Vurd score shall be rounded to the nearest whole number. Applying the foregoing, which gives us 86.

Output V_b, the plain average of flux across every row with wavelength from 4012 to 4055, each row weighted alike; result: 2.23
